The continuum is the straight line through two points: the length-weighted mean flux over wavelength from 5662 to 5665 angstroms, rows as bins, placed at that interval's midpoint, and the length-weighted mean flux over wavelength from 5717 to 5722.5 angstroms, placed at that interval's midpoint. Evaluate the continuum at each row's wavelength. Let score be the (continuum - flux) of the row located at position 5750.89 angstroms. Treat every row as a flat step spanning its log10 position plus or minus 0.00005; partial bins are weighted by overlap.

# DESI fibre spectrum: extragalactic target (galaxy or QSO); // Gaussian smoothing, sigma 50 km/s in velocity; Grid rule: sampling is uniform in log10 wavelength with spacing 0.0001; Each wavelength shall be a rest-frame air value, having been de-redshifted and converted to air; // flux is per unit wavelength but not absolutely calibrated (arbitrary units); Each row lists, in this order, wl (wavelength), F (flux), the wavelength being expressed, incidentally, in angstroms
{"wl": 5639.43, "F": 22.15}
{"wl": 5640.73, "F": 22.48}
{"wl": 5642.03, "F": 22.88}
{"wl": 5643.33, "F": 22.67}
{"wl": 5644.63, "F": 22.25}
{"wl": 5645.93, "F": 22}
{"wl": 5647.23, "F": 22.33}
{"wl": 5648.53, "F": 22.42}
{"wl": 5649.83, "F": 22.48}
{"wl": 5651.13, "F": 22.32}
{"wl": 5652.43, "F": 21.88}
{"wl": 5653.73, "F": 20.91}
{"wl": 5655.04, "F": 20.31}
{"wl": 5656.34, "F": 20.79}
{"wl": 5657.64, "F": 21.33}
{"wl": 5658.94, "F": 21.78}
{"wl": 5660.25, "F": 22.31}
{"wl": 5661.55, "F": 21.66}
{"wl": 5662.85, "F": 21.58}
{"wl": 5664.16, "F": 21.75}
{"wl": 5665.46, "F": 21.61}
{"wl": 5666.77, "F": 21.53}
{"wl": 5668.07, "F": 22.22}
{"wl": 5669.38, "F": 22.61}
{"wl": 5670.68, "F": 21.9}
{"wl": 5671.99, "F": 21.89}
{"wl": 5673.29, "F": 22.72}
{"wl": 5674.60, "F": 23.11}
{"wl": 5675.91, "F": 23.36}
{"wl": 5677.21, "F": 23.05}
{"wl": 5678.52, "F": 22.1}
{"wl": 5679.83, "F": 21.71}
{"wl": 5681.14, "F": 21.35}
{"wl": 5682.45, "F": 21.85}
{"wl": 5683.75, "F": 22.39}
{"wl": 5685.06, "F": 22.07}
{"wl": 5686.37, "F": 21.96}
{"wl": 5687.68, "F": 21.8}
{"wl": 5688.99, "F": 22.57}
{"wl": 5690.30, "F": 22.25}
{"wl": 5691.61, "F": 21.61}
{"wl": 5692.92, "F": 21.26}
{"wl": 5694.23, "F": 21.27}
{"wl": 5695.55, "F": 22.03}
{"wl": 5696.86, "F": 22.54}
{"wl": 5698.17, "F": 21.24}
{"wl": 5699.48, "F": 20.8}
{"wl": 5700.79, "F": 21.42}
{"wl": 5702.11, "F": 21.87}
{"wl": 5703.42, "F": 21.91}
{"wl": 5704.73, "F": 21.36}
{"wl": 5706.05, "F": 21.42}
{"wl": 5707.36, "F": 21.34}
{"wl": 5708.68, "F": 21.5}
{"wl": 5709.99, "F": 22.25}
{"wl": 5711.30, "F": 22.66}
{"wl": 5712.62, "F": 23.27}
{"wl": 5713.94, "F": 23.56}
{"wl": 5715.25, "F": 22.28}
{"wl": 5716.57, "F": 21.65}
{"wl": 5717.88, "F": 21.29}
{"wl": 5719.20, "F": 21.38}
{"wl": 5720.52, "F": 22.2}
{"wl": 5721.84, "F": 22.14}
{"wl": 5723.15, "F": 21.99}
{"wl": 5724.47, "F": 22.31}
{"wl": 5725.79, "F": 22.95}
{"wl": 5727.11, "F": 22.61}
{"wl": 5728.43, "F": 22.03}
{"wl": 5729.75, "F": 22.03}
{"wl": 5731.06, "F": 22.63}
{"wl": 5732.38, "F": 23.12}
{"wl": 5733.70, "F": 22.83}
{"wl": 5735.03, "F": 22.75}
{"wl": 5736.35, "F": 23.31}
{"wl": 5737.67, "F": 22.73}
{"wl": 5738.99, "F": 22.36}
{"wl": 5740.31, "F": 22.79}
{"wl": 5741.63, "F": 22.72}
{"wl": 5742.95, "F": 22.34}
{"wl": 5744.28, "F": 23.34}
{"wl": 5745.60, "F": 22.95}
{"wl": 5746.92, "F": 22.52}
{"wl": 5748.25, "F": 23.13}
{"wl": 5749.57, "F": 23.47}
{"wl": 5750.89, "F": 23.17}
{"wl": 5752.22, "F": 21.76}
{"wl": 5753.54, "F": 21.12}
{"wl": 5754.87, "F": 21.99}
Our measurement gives -1.3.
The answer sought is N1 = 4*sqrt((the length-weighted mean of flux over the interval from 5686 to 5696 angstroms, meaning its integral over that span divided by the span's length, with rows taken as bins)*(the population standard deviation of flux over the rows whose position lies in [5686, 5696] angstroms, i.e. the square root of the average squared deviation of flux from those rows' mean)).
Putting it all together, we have 12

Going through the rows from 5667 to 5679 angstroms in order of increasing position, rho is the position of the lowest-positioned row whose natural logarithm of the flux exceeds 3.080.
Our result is 5668.07 angstroms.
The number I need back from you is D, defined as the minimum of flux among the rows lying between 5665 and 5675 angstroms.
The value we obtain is 21.53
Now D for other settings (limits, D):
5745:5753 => 21.76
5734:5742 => 22.36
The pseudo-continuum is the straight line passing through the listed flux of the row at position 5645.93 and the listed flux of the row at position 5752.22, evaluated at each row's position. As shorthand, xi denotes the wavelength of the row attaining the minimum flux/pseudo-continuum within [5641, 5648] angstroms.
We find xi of 5645.93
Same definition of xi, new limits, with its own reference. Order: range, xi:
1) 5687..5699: 5698.17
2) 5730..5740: 5738.99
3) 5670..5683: 5681.14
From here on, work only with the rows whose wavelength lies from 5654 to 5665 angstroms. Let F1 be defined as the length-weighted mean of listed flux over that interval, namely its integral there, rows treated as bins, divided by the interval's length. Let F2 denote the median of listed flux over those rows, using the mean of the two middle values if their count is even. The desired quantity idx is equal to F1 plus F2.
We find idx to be 43.0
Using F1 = 21.4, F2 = 21.6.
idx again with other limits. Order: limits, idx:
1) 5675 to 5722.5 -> 43.9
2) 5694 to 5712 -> 43.2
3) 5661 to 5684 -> 44.0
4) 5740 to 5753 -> 45.7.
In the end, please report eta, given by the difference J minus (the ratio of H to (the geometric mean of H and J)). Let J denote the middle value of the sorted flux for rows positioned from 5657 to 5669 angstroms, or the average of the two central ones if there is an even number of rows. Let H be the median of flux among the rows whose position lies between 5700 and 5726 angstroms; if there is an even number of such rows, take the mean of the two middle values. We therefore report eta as 20.7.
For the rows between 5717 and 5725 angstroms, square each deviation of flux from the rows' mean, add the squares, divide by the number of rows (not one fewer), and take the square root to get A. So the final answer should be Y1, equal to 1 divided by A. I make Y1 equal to 2.5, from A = 0.40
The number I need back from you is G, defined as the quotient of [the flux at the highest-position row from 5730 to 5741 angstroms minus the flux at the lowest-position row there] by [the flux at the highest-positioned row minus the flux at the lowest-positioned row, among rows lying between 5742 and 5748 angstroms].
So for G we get 0.9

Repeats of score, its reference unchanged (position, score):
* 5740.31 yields -1.0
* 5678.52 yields -0.4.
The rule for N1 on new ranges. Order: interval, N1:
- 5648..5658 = 16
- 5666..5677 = 15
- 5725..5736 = 12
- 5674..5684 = 16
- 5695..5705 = 13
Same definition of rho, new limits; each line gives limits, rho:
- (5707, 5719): 5709.99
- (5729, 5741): 5729.75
